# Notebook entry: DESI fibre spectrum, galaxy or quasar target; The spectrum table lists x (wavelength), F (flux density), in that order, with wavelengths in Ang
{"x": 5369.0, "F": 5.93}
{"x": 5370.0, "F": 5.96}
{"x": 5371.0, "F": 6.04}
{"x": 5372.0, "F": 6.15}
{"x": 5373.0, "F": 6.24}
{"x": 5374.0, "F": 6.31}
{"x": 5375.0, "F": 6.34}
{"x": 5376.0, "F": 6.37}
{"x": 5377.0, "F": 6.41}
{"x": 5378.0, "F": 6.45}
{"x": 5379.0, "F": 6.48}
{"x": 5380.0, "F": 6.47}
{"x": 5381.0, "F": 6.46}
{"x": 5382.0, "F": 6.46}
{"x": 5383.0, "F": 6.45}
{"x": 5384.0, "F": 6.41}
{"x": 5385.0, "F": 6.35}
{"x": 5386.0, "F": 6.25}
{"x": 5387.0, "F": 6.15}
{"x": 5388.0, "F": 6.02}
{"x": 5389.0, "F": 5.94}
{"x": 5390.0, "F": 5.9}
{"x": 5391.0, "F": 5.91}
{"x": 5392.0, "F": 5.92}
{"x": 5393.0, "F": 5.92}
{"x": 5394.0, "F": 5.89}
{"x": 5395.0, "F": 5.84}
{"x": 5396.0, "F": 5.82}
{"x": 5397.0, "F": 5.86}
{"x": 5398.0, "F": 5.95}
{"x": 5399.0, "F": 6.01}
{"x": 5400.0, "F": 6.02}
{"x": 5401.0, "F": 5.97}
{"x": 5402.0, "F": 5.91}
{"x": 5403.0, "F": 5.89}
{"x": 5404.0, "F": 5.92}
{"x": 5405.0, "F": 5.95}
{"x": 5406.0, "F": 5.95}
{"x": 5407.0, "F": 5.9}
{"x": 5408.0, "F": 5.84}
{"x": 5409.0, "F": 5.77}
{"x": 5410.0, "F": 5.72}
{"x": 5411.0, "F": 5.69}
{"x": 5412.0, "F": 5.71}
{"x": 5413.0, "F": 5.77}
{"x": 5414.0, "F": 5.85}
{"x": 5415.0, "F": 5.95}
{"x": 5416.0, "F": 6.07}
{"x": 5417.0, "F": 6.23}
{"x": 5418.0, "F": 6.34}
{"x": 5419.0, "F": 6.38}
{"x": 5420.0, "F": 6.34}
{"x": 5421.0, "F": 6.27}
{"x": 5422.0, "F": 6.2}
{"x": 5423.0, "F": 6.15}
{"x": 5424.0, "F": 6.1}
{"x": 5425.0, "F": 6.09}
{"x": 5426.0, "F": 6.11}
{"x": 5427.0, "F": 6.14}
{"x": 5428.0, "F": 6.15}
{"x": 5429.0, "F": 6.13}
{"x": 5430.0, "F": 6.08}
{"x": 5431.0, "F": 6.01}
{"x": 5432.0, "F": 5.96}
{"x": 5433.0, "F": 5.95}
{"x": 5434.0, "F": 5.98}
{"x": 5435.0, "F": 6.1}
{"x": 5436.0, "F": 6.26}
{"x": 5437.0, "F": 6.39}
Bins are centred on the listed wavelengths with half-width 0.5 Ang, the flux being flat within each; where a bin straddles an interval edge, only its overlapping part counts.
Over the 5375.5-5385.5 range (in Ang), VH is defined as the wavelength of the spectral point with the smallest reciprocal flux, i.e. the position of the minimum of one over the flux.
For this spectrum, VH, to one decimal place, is 5379.0 Ang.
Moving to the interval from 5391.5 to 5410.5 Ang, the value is 5400.0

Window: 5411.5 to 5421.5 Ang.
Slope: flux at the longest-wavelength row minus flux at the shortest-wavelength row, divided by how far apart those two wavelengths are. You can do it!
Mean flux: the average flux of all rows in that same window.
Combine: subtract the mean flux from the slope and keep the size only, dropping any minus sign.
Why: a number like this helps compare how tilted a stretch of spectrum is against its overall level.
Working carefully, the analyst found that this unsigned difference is 6.0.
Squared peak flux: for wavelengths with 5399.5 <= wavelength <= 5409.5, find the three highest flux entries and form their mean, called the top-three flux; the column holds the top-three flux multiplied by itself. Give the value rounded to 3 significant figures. 35.8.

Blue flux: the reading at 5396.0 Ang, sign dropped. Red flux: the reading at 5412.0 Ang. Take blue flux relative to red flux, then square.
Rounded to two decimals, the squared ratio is 1.04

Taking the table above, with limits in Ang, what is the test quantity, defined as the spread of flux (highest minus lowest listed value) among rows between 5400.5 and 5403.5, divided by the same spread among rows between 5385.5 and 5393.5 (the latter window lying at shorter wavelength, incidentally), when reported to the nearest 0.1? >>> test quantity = 0.2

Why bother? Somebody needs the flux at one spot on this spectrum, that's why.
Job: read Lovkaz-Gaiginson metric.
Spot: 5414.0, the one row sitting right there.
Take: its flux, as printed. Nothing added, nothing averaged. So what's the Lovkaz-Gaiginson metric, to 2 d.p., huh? 5.85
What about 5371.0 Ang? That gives 6.04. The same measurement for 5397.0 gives 5.86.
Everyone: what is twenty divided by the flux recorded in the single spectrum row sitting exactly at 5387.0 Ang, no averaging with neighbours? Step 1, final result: 3.25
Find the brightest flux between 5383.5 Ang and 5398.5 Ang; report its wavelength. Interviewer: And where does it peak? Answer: 5384.0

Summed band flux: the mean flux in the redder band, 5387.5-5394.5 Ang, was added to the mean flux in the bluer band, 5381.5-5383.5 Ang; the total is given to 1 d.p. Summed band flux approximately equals 12.4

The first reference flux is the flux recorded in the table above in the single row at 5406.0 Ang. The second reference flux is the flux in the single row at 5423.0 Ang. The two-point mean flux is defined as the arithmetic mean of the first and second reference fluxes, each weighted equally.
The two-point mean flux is 6.05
